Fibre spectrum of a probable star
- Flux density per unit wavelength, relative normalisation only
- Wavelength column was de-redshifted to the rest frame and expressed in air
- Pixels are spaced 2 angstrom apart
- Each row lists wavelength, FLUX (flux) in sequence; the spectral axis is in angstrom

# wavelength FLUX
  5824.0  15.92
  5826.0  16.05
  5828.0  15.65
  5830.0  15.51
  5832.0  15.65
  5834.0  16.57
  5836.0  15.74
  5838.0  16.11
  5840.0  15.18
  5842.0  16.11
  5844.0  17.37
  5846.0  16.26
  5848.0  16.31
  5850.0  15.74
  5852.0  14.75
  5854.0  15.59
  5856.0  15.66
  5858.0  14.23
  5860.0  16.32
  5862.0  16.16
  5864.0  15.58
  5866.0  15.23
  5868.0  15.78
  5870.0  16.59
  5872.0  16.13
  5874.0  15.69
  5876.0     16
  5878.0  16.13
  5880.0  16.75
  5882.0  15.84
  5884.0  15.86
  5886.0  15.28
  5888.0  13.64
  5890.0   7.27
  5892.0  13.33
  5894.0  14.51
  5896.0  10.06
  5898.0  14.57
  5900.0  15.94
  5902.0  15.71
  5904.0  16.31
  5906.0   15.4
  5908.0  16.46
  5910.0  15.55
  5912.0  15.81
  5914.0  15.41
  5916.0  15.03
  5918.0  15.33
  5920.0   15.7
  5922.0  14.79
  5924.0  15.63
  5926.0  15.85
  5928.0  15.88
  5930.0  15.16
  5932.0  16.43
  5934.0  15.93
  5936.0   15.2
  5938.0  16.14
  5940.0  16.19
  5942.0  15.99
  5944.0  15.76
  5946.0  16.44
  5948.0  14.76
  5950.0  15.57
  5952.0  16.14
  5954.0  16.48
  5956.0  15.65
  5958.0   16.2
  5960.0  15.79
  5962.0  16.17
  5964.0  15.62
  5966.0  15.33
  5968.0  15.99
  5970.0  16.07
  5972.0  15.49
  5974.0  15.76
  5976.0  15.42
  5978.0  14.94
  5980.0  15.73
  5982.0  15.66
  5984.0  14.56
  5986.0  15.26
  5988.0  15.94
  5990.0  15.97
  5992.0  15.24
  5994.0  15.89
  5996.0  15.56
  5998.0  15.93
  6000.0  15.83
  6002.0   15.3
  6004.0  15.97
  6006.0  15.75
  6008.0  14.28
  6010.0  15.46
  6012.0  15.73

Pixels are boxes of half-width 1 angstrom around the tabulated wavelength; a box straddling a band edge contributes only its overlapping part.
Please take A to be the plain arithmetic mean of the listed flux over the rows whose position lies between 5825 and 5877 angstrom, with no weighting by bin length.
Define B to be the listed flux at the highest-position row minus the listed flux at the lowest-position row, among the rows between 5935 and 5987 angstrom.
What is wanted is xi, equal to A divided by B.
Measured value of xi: 264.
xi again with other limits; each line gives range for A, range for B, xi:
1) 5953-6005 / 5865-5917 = -78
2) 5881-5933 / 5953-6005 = -29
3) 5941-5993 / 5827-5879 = 33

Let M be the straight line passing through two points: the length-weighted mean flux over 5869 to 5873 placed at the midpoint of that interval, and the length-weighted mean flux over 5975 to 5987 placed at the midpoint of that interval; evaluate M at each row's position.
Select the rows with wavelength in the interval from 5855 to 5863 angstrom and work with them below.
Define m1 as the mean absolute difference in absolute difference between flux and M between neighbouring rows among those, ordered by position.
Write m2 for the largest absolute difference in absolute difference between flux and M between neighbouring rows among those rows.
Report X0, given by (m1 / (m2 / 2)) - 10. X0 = -8.84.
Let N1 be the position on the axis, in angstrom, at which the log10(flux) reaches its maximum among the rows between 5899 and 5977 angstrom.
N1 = 5954.0 angstrom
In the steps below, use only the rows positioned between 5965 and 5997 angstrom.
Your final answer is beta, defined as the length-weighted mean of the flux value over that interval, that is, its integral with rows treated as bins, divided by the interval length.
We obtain 15.6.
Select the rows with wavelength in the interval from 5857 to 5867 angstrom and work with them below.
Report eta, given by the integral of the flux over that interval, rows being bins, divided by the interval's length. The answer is 15.50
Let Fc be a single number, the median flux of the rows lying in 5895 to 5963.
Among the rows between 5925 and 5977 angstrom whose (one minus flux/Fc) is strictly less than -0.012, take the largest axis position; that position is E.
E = 5970.0 angstrom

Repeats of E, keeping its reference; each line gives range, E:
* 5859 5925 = 5908.0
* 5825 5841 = 5838.0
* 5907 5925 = 5908.0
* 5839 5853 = 5848.0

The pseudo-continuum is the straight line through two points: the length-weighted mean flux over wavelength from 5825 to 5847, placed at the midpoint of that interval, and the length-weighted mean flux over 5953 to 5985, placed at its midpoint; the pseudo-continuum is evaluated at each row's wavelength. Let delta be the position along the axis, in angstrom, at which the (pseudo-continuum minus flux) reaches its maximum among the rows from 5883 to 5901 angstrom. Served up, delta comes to 5890.0 angstrom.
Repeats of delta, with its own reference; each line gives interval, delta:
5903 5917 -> 5916.0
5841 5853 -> 5852.0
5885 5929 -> 5890.0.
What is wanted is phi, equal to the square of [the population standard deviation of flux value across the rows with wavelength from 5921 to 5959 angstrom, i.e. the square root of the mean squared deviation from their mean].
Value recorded 0.26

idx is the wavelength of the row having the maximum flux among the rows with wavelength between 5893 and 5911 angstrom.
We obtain 5908.0 angstrom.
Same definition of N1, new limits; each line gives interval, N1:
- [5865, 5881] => 5880.0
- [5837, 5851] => 5844.0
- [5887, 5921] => 5908.0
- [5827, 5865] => 5844.0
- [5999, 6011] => 6004.0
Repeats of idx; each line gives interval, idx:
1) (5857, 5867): 5860.0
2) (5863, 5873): 5870.0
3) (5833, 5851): 5844.0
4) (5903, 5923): 5908.0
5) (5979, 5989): 5988.0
